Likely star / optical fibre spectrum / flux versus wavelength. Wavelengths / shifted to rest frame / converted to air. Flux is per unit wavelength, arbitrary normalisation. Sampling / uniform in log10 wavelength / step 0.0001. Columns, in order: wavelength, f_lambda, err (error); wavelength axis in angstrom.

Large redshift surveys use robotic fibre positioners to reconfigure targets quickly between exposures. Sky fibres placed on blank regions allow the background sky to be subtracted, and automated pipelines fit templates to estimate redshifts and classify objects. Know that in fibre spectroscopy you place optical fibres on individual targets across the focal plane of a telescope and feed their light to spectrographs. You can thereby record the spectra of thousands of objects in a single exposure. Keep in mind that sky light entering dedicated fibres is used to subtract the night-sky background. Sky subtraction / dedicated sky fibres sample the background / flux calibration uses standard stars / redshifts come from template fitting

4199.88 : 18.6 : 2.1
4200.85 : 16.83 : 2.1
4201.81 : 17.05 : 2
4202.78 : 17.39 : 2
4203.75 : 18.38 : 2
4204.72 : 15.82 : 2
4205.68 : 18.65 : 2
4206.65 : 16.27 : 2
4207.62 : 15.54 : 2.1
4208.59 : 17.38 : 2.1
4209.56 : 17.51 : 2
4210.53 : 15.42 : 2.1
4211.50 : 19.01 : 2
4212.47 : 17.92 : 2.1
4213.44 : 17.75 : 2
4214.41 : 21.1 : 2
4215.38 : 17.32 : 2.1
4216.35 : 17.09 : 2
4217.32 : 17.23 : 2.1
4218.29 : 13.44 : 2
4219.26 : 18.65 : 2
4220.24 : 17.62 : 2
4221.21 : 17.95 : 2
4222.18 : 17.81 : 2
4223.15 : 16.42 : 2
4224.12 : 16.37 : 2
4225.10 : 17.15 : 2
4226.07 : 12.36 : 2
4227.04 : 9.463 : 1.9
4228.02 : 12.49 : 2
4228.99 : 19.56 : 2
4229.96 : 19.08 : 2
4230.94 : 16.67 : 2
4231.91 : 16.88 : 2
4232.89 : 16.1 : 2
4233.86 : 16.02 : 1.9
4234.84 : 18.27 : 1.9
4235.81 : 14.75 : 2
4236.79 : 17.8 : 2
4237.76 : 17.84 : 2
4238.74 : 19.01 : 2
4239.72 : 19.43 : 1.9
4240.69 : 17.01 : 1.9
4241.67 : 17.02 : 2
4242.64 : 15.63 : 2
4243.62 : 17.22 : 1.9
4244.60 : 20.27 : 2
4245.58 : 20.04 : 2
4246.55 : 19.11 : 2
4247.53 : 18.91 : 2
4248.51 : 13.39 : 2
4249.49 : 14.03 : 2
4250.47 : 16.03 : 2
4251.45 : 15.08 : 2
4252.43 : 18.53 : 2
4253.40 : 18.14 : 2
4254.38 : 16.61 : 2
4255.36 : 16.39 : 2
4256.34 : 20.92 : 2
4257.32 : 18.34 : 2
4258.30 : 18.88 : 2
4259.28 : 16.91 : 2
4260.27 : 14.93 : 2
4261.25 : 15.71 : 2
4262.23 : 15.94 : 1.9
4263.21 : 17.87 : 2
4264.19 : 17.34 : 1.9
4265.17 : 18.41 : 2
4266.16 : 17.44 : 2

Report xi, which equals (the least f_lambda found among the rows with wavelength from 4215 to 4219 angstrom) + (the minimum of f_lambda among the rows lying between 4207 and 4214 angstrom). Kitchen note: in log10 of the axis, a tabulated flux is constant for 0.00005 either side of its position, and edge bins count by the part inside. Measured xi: 28.9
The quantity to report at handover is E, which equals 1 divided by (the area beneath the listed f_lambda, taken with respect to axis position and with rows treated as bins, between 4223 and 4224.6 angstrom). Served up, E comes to 0.038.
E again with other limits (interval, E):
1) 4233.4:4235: 0.037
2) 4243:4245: 0.027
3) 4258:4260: 0.029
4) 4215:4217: 0.029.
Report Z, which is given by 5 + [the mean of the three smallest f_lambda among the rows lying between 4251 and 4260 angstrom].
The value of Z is 21.0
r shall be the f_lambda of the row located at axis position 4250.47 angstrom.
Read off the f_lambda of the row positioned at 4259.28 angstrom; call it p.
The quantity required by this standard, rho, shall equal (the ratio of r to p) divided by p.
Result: 0.056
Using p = 16.91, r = 16.03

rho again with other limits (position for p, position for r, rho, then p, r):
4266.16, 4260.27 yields 0.049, 17.44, 14.93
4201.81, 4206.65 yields 0.056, 17.05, 16.27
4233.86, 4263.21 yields 0.070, 16.02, 17.87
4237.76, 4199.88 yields 0.058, 17.84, 18.6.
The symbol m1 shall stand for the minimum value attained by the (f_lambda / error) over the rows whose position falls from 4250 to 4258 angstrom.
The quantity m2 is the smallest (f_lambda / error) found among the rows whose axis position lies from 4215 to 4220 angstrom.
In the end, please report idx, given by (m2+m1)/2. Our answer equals 7.1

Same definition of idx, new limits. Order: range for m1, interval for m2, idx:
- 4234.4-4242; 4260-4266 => 7.4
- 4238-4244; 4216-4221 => 7.3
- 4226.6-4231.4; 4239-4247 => 6.4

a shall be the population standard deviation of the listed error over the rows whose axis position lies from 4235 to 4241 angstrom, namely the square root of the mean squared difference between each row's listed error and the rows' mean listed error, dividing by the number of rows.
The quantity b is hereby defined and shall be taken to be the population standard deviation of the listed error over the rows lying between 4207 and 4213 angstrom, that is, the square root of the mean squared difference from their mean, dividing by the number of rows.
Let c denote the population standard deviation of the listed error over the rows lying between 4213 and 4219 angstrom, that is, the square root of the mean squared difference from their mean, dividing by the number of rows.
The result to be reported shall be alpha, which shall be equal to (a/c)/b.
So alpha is 21.2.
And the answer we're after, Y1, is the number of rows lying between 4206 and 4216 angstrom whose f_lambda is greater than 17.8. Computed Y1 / 3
